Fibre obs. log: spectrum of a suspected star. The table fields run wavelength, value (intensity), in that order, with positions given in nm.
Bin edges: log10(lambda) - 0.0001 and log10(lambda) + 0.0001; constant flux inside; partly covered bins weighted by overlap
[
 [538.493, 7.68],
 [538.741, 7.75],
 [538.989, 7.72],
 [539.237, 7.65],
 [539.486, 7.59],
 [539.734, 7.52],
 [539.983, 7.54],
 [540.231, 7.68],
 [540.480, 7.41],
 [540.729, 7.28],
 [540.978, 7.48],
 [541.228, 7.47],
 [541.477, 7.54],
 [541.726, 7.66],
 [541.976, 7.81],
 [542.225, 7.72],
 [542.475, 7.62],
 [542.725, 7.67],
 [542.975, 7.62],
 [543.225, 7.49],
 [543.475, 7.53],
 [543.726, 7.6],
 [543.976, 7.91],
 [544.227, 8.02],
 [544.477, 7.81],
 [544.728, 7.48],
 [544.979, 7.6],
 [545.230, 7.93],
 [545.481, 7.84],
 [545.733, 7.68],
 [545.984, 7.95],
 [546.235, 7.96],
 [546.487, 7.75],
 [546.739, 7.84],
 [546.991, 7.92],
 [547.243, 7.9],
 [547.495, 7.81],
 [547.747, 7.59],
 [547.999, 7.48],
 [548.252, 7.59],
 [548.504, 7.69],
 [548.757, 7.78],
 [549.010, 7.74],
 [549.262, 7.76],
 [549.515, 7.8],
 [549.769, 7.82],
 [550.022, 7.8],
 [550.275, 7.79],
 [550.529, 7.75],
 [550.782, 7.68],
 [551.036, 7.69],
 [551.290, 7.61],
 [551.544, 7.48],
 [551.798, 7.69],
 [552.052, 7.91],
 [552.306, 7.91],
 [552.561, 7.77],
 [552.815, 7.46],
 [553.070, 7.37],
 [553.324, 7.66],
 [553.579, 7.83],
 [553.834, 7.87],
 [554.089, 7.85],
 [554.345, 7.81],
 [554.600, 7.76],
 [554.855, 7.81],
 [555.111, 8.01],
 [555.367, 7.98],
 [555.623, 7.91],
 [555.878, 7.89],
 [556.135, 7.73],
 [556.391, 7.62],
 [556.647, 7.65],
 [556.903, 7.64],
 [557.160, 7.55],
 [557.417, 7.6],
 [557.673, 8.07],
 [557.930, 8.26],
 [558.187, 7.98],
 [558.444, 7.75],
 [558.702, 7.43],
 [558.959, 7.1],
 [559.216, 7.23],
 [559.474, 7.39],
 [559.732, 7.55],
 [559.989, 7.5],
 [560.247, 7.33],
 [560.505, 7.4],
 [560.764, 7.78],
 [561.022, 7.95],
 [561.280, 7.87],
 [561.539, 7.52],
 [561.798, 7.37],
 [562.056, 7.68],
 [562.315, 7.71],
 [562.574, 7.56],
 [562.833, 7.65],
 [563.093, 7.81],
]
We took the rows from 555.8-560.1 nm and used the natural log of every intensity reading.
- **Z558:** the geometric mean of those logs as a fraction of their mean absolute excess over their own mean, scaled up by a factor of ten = 727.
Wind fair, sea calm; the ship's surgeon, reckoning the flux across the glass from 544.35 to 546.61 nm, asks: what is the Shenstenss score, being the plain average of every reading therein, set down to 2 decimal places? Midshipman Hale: 7.78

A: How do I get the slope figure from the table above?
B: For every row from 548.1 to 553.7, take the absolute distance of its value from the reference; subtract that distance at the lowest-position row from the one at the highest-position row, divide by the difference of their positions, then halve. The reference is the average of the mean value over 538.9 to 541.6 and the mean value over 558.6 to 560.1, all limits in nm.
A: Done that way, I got 0.023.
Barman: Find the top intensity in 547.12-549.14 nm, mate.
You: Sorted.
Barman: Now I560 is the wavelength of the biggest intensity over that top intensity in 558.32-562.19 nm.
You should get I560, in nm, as 561.022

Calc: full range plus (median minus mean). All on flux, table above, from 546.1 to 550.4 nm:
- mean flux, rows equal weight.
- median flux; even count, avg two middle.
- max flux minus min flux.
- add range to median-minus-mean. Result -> 0.50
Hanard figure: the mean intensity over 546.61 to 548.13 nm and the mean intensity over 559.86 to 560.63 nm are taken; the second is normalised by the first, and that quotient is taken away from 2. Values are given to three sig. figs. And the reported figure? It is 1.04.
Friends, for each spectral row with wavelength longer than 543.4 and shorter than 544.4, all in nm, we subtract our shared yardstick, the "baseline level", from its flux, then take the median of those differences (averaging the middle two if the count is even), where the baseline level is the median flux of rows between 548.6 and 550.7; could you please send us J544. -0.03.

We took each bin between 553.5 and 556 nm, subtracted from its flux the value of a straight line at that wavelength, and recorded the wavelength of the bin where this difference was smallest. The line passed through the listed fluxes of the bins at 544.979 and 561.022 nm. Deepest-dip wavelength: 554.600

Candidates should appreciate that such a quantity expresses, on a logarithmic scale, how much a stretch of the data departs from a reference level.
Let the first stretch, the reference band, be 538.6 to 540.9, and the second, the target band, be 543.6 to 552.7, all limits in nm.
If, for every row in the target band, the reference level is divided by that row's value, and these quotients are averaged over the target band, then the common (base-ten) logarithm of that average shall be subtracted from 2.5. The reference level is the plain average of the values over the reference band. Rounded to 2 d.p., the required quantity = 2.51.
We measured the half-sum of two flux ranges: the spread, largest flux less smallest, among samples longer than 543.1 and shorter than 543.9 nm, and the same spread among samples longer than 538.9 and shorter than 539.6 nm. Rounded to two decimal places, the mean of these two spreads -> 0.12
